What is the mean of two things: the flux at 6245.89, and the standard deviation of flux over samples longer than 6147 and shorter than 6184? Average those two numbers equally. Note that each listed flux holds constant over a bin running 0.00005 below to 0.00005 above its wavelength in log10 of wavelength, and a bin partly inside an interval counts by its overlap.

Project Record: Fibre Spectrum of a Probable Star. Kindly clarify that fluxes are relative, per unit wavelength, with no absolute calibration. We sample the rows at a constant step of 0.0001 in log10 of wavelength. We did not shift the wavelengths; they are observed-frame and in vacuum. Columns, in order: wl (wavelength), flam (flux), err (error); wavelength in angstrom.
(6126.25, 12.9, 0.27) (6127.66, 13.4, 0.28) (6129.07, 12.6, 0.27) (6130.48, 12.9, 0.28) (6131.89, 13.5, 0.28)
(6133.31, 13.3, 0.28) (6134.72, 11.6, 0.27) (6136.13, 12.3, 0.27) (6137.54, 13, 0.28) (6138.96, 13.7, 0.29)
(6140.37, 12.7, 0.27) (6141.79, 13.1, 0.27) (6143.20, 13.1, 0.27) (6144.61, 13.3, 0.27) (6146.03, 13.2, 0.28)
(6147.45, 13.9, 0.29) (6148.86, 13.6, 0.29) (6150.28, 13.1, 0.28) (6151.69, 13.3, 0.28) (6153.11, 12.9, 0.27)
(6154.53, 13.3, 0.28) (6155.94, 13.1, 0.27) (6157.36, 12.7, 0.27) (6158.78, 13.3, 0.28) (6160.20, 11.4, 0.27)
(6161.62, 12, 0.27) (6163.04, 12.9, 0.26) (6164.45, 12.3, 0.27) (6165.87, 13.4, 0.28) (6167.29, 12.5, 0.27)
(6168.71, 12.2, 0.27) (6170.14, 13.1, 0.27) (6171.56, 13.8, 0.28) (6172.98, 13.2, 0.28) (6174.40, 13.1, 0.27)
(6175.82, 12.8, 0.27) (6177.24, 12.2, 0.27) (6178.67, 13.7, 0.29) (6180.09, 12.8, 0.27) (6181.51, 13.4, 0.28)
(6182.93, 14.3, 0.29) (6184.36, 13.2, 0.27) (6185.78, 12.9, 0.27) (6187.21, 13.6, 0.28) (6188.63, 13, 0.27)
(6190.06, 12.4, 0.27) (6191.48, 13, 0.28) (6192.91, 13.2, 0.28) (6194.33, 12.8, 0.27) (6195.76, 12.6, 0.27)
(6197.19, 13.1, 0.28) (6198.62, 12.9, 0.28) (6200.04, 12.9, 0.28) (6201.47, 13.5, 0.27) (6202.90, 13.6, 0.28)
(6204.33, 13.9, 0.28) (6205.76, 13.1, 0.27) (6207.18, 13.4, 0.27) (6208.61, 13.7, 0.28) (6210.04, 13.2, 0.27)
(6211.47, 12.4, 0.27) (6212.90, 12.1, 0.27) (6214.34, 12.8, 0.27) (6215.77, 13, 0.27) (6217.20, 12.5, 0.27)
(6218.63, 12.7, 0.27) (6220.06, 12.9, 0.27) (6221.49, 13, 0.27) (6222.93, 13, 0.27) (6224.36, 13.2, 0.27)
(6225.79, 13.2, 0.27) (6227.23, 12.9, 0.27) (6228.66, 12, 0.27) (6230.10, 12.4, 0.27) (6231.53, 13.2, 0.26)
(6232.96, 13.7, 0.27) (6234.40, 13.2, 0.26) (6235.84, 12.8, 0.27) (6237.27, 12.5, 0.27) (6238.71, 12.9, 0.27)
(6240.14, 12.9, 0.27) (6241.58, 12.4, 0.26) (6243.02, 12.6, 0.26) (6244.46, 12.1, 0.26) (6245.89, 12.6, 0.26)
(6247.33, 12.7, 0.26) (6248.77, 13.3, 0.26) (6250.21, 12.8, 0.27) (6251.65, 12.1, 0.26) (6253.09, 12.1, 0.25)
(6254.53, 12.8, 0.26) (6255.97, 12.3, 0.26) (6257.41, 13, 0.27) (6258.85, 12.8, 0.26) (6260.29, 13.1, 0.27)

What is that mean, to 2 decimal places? 6.62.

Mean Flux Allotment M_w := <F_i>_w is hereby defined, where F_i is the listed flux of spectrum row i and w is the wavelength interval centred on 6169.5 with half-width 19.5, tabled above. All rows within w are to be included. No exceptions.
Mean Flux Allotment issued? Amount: 12.98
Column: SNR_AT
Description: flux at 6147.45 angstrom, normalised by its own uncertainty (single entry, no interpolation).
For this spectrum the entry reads 47.9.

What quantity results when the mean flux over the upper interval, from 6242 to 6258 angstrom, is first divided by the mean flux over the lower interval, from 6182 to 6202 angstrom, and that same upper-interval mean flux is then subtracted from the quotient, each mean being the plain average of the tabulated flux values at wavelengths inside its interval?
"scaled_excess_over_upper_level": -11.6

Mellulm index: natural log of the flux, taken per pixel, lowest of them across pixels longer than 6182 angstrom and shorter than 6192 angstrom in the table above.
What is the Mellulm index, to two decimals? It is 2.52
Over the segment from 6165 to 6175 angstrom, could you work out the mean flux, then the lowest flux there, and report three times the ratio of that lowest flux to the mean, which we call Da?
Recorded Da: 2.81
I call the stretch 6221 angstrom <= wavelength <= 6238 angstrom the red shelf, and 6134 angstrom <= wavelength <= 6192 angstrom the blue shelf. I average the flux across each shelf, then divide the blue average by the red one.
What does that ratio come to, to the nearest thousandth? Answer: 1.005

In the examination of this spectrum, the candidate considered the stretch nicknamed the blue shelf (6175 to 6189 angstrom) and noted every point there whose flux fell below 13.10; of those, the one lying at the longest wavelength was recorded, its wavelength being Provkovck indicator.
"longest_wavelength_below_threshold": 6188.63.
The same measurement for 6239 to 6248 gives 6247.33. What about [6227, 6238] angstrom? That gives 6237.27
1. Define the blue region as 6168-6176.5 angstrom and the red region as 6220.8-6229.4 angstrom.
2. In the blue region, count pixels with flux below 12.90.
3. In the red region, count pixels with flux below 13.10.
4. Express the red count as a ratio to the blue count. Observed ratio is 2.0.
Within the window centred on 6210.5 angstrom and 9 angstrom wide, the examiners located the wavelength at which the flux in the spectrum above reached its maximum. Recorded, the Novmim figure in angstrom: 6208.61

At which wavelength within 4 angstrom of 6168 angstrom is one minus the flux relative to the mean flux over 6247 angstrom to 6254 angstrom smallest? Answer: 6171.56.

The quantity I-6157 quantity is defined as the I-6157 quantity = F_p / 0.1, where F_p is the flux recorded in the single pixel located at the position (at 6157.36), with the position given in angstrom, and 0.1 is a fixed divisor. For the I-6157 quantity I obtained 127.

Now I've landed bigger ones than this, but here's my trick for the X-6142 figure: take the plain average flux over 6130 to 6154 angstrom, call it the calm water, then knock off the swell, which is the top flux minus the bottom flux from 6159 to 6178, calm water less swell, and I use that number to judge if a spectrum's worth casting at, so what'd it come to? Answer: 10.69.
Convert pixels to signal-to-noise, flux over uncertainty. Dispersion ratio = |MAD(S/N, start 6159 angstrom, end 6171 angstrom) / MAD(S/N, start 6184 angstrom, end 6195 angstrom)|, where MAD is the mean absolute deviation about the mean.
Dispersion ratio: 2.30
